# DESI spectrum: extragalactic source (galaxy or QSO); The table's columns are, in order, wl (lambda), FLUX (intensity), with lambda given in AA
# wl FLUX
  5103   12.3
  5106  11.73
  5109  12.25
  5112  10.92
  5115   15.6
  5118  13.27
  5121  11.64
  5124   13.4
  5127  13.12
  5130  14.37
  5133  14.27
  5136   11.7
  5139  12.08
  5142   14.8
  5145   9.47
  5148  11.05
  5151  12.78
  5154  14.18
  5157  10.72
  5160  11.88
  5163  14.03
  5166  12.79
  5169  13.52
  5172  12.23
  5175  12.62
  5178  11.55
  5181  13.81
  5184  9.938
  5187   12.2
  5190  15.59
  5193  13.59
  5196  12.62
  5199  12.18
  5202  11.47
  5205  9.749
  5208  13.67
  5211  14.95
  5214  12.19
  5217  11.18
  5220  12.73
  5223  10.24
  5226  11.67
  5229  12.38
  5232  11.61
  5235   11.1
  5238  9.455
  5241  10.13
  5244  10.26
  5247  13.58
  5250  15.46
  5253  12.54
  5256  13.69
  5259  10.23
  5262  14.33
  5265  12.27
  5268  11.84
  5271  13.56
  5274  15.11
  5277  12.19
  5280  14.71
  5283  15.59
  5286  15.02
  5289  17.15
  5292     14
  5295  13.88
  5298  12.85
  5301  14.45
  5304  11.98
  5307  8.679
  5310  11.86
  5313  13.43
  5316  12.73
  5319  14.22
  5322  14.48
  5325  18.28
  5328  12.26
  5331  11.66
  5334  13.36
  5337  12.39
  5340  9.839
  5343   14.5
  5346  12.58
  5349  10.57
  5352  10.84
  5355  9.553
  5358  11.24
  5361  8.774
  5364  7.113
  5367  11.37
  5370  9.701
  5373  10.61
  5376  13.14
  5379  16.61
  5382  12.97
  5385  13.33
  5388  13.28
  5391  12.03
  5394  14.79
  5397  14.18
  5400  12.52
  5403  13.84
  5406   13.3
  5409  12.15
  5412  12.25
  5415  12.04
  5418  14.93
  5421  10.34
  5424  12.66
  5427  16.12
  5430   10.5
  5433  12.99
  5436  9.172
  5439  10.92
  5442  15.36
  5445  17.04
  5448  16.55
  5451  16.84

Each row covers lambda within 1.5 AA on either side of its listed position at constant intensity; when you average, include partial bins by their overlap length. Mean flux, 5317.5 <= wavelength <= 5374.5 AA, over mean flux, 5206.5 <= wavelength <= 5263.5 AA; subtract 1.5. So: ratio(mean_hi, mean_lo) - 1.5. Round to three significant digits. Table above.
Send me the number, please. -0.535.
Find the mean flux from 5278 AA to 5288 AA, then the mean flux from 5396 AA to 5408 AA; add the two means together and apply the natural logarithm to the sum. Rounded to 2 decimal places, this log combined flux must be 3.35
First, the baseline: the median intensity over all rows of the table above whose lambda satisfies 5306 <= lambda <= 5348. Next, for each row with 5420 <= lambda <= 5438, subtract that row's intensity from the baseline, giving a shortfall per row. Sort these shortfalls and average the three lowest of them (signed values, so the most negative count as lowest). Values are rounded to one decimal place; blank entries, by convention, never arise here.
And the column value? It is -1.3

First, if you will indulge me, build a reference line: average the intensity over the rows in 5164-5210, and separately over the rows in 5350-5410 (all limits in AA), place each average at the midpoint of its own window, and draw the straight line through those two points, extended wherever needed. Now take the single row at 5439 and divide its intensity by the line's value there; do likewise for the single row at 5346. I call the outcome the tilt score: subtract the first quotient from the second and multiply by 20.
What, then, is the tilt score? 2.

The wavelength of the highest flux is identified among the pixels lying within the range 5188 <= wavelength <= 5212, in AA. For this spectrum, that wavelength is 5190 AA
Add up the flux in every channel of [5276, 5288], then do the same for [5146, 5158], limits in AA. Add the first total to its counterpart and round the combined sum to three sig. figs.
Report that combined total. 106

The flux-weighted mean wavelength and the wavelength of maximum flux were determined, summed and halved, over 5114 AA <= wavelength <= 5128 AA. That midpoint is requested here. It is 5117.9 AA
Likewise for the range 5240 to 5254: 5248.7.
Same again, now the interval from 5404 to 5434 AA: 5423.3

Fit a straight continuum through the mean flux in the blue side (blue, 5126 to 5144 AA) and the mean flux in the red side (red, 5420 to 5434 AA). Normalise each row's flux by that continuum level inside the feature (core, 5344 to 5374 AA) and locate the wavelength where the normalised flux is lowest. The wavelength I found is 5364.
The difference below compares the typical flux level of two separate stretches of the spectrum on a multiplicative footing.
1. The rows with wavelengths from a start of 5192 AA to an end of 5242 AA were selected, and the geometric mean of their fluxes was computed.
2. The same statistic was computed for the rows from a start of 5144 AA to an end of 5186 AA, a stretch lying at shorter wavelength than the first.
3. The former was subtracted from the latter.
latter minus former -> 0.36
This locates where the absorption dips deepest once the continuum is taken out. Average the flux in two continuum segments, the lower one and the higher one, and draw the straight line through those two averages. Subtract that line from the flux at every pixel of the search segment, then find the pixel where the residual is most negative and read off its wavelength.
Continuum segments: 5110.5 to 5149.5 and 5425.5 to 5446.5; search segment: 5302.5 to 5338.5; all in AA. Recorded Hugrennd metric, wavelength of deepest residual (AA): 5307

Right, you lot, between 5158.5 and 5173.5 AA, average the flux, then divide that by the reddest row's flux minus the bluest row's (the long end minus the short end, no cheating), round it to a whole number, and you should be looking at 37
